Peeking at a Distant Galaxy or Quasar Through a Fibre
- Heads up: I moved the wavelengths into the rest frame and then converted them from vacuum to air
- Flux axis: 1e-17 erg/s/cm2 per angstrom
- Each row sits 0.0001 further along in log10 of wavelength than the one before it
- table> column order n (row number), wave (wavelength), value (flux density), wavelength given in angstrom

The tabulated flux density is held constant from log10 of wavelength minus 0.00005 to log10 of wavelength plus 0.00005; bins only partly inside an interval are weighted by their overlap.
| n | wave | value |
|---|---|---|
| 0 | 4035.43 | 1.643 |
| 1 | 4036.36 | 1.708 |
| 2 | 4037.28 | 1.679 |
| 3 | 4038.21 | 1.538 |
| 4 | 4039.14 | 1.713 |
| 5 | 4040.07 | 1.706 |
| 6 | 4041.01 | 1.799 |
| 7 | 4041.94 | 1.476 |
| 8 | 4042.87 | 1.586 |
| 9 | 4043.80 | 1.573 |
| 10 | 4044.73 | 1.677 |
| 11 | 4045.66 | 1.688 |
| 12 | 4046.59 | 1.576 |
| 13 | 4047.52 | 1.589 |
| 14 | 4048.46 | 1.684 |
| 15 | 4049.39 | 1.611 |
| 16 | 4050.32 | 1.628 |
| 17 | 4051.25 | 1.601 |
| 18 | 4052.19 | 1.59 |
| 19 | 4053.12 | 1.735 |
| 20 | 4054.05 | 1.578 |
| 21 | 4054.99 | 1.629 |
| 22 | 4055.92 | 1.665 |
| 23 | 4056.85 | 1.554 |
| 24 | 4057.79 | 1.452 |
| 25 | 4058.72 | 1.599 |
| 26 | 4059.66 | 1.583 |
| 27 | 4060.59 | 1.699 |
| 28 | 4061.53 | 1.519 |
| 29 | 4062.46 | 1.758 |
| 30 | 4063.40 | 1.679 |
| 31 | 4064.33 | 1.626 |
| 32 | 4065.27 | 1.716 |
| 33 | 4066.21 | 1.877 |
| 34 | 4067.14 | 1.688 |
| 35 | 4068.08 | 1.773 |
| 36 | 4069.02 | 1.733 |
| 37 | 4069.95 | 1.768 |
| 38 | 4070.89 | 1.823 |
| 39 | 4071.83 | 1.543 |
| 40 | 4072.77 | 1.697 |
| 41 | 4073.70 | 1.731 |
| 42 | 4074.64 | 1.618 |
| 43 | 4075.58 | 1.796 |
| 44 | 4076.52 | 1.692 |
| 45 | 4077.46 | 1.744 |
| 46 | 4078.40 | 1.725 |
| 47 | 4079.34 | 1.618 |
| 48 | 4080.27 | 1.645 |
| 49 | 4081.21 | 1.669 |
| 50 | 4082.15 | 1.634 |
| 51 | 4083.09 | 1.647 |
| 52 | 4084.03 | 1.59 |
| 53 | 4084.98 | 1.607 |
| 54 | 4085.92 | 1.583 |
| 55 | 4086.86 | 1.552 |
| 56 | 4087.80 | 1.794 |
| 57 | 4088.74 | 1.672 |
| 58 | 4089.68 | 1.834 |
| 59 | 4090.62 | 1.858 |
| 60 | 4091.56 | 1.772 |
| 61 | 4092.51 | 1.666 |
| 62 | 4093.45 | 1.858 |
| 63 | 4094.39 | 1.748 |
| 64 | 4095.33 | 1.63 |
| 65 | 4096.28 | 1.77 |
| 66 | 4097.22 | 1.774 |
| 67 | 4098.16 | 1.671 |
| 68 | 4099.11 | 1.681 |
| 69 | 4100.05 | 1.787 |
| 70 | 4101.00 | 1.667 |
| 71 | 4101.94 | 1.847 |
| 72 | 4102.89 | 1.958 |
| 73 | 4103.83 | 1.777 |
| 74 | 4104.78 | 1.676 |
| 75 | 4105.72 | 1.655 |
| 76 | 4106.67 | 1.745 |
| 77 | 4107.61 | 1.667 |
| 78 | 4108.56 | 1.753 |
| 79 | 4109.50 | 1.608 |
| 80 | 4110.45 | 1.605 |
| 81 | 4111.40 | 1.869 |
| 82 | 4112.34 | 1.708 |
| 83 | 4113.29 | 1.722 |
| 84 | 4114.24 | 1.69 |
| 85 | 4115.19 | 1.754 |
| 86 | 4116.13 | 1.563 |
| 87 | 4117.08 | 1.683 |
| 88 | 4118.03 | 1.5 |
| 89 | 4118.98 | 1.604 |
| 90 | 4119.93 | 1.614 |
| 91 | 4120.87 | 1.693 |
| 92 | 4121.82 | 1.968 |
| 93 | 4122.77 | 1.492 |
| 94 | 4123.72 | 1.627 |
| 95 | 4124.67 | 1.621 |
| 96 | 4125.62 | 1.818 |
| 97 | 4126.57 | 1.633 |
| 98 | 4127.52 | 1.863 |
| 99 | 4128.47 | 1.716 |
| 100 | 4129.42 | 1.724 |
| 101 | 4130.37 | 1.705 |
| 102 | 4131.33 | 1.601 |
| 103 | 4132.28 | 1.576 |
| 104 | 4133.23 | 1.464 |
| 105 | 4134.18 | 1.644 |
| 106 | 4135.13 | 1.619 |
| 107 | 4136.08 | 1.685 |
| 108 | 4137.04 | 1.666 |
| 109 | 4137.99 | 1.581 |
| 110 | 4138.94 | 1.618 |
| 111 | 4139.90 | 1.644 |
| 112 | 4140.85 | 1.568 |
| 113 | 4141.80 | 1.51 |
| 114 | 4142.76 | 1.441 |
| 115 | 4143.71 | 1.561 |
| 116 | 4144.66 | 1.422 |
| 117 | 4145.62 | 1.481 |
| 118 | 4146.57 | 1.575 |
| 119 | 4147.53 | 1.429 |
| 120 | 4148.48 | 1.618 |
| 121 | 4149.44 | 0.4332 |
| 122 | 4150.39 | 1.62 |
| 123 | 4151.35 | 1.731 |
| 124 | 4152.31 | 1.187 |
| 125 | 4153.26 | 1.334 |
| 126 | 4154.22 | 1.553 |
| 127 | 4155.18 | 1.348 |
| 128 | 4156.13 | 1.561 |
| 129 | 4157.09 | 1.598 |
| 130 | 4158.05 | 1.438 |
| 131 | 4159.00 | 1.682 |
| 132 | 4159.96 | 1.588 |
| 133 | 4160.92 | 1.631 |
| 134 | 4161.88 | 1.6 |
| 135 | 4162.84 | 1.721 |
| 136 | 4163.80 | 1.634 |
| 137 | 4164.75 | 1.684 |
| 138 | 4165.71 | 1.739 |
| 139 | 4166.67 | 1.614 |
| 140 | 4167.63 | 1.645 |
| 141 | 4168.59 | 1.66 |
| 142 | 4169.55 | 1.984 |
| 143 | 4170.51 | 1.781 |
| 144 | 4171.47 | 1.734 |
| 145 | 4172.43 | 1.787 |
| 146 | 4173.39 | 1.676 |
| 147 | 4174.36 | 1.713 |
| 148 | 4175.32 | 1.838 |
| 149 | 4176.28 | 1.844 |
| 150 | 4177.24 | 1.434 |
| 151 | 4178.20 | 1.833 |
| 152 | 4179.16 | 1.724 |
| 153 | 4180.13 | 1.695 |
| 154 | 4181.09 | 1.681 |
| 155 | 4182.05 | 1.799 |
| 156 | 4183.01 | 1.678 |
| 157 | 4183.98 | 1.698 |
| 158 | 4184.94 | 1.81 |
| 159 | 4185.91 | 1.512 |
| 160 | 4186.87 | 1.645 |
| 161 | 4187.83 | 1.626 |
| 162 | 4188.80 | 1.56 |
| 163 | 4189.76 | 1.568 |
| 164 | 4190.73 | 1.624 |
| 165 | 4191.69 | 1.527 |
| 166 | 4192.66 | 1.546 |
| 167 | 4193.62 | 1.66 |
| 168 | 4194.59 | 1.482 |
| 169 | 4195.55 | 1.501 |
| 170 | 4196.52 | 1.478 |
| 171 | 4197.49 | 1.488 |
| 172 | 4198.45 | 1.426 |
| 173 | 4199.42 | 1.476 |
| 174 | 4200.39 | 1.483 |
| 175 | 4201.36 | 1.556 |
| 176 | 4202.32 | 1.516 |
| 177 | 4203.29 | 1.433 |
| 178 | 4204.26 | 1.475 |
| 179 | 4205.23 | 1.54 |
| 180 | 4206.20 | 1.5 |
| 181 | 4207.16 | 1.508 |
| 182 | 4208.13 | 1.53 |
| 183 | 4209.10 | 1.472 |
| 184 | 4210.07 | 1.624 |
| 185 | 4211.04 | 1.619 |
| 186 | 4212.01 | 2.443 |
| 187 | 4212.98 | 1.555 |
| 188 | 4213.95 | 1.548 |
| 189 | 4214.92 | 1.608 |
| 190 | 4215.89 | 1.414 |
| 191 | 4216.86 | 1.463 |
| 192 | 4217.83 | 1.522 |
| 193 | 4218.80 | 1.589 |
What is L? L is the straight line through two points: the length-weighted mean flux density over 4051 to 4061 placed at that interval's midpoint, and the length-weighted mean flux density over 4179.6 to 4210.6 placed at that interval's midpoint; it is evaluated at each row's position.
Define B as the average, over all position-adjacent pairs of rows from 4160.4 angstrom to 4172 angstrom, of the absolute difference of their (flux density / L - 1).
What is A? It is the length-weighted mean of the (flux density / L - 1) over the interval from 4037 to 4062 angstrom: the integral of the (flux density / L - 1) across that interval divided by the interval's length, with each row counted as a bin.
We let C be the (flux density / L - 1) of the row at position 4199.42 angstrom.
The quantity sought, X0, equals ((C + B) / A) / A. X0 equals 160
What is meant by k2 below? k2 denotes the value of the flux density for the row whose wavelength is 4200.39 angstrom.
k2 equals 1.483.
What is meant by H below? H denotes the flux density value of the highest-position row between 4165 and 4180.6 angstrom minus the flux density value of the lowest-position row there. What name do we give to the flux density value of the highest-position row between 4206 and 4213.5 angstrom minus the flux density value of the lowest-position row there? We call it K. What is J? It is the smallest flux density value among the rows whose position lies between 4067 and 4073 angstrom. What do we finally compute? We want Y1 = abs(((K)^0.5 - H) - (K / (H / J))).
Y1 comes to 2.2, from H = -0.04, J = 1.543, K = 0.055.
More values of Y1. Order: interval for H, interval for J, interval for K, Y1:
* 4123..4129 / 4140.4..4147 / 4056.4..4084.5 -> 0.5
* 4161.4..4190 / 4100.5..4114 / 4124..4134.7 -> 1.3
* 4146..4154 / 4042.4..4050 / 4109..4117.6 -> 1.0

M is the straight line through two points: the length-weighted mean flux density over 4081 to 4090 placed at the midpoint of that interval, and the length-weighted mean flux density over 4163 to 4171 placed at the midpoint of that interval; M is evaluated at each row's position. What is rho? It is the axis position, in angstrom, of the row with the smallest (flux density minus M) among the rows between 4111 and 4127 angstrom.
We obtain 4122.77 angstrom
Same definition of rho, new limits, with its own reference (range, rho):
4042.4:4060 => 4057.79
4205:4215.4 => 4209.10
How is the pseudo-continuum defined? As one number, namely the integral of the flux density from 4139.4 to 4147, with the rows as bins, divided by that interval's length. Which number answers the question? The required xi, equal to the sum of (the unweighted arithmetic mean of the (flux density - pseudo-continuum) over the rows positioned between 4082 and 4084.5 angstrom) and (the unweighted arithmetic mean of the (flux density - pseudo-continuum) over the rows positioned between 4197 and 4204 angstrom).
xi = 0.06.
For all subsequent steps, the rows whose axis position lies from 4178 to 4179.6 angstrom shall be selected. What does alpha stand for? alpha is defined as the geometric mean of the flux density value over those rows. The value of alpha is 1.78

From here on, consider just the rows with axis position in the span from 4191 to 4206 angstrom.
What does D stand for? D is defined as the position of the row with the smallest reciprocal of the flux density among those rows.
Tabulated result 4193.62 angstrom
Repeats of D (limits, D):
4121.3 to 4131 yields 4121.82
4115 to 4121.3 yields 4115.19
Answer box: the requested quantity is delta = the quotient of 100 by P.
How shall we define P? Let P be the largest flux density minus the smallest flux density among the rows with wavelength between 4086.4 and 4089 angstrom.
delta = 413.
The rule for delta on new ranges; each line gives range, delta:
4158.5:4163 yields 752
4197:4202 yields 769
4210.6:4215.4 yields 112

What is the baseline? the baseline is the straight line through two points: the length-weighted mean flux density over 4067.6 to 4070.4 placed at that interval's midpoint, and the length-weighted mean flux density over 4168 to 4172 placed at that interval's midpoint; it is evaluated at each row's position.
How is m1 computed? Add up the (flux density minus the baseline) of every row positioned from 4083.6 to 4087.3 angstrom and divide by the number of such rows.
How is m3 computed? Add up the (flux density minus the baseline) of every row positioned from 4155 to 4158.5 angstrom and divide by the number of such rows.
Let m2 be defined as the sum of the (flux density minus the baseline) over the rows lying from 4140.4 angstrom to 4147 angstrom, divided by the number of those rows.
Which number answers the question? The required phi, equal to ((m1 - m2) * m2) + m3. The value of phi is -0.32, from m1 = -0.180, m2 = -0.271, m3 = -0.30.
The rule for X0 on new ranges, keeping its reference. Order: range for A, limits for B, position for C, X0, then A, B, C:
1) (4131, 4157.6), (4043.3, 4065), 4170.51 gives 73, -0.05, 0.054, 0.13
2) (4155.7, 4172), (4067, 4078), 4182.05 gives 65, 0.06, 0.064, 0.15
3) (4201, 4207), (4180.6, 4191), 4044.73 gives 67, -0.04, 0.061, 0.04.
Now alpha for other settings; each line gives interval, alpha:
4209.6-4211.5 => 1.62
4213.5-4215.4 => 1.58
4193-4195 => 1.57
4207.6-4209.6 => 1.50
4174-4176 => 1.77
